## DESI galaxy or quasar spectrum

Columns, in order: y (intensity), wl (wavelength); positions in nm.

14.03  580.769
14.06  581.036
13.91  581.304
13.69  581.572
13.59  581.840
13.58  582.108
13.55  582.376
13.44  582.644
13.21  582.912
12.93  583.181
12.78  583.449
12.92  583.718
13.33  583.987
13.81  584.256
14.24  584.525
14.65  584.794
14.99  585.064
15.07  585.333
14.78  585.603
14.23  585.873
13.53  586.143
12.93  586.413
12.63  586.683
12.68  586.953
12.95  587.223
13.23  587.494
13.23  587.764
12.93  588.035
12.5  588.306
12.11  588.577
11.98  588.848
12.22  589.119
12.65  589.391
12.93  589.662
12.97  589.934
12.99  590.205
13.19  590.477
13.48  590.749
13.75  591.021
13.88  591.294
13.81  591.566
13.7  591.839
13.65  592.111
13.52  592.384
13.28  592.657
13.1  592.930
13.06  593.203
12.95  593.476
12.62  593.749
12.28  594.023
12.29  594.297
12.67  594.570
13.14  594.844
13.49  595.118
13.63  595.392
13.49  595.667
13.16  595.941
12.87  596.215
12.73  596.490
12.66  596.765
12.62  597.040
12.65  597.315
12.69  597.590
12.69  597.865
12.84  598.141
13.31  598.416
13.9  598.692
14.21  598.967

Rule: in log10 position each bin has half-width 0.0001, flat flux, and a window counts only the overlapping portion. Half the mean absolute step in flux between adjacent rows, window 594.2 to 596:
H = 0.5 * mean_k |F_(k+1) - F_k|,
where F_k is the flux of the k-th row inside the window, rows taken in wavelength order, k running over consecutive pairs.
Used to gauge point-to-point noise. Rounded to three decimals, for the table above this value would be 0.151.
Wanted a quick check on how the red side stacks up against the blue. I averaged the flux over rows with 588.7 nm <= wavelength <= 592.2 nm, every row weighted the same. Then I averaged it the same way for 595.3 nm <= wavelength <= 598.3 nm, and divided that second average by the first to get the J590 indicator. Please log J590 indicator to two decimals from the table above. 0.98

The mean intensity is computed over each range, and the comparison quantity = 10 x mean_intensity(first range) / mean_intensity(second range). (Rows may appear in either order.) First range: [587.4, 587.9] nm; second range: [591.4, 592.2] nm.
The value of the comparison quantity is 9.6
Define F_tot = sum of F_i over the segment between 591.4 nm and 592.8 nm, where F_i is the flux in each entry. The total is 68.0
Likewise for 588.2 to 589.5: 61.5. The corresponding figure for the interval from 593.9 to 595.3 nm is 63.9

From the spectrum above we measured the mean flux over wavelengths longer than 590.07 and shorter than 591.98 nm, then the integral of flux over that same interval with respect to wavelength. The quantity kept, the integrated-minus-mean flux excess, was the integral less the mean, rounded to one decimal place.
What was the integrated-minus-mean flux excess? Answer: 12.3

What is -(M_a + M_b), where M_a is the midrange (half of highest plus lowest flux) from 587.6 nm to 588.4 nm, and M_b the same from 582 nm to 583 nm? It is -26.26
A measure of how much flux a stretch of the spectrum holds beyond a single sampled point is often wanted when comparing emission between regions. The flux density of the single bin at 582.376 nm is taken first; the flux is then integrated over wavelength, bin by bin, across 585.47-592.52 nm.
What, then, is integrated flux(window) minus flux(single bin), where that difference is 79.3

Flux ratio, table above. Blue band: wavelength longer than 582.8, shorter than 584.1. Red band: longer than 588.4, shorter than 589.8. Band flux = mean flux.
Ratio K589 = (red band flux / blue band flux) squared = 0.90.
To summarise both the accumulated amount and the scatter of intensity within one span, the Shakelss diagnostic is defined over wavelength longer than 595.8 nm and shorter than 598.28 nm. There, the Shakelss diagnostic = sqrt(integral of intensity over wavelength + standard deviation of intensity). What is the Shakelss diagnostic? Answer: 5.64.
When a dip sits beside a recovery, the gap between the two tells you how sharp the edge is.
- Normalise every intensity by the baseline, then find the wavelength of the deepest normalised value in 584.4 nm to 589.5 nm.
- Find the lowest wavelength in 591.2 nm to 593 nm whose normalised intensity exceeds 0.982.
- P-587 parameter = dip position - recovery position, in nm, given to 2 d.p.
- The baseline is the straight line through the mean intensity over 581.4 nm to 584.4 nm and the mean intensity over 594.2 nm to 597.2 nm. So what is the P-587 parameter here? -2.45 nm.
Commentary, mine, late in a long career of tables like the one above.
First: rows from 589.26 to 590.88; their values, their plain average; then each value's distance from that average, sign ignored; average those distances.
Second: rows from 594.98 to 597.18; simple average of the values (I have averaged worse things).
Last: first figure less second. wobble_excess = -12.9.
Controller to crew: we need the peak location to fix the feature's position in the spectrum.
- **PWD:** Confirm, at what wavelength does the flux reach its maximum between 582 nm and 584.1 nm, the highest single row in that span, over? 582.108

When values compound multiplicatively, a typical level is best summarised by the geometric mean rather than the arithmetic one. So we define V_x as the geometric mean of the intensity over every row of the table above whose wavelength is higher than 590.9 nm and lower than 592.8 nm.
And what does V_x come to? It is 13.65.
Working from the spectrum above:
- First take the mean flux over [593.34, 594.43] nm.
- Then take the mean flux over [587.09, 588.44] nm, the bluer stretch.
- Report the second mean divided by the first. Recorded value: 1.03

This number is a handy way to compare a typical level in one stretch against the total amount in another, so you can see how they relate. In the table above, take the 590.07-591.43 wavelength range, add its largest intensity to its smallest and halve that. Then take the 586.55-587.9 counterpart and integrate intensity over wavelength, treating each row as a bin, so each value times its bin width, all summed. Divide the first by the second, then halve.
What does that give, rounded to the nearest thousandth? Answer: 0.384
